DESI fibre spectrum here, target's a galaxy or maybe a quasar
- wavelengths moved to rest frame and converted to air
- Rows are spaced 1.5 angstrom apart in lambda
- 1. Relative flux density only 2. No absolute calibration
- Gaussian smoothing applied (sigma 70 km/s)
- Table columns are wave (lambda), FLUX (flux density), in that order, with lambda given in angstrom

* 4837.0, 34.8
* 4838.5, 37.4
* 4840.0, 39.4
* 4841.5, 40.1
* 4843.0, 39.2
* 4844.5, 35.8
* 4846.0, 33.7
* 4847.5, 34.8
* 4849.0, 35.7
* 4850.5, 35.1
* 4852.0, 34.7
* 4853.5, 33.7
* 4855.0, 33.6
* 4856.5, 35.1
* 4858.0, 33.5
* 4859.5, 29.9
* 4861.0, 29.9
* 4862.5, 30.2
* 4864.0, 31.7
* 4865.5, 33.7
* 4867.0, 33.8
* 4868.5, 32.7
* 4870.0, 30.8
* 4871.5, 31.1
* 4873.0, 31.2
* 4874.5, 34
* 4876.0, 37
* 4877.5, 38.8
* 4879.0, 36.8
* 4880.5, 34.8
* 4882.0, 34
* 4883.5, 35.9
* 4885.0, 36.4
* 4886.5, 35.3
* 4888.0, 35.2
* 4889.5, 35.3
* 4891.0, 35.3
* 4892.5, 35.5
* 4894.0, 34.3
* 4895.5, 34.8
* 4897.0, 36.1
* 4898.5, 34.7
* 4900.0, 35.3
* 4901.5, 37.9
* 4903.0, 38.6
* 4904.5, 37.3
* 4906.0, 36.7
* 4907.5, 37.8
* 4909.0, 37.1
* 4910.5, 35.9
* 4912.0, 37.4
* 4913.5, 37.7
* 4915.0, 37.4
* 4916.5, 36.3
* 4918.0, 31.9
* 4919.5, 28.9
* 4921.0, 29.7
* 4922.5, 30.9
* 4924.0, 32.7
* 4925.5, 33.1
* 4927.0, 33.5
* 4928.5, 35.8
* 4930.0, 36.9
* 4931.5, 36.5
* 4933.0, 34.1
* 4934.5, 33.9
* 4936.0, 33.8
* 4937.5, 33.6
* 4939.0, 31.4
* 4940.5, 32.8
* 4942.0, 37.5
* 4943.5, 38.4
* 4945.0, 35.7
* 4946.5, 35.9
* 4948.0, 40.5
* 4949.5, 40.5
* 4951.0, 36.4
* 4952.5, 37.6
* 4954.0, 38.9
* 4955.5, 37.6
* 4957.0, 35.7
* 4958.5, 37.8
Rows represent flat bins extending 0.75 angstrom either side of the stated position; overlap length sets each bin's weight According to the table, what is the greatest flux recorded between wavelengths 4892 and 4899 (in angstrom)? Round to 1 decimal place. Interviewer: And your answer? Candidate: 36.1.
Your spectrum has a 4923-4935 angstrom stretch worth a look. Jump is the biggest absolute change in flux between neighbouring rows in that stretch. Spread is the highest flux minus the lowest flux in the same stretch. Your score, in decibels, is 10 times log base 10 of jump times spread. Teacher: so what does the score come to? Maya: 10.0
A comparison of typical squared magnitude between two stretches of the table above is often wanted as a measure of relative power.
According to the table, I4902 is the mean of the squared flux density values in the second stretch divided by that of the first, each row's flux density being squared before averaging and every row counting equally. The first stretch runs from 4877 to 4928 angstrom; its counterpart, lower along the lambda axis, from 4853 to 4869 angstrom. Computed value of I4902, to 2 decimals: 0.85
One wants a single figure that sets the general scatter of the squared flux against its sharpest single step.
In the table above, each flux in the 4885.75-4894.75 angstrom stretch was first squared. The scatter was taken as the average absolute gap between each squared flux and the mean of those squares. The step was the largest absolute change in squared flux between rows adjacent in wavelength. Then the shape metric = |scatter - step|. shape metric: 64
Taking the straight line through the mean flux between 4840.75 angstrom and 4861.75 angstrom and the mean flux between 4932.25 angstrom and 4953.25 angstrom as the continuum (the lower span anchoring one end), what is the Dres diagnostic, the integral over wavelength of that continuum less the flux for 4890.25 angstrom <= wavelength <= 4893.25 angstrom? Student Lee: -1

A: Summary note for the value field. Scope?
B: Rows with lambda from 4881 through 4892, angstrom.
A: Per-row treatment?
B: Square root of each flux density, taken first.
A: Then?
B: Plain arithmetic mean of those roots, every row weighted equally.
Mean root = 5.94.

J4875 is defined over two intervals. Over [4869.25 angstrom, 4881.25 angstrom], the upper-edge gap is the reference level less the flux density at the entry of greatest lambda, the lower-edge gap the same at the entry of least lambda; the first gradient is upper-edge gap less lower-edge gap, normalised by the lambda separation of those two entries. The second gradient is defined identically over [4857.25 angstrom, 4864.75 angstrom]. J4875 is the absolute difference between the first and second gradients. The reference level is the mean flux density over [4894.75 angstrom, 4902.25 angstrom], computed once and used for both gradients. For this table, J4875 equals 0.68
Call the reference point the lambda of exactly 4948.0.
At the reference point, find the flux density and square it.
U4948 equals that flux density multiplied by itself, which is 1640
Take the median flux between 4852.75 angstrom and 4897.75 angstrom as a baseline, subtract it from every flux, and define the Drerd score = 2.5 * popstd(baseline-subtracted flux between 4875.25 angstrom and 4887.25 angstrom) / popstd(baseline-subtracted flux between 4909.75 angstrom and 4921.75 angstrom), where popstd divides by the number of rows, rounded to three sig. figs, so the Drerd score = 1.02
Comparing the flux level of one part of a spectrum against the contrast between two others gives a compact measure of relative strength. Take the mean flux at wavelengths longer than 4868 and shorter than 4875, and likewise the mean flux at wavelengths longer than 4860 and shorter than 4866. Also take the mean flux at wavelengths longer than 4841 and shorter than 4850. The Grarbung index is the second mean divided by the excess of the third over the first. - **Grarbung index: 7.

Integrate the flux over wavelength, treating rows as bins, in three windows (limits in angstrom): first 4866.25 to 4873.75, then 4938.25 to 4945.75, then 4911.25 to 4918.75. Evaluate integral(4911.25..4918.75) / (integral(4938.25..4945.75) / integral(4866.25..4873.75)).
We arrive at 246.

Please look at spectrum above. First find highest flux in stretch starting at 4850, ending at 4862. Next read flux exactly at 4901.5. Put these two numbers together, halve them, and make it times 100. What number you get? 3650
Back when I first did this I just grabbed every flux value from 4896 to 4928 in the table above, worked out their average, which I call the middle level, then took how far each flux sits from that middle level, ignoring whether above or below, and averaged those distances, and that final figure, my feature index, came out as 2.4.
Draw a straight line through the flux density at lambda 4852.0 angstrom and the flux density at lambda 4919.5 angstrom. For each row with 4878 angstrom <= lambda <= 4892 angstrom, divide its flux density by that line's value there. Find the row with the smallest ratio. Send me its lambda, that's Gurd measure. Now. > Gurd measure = 4882.0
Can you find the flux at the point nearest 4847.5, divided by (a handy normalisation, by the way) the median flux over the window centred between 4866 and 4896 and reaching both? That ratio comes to 0.994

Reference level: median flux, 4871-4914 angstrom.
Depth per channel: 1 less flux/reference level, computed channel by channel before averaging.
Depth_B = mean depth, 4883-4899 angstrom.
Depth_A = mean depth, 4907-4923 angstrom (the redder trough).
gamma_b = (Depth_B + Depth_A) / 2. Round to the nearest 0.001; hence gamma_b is 0.025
